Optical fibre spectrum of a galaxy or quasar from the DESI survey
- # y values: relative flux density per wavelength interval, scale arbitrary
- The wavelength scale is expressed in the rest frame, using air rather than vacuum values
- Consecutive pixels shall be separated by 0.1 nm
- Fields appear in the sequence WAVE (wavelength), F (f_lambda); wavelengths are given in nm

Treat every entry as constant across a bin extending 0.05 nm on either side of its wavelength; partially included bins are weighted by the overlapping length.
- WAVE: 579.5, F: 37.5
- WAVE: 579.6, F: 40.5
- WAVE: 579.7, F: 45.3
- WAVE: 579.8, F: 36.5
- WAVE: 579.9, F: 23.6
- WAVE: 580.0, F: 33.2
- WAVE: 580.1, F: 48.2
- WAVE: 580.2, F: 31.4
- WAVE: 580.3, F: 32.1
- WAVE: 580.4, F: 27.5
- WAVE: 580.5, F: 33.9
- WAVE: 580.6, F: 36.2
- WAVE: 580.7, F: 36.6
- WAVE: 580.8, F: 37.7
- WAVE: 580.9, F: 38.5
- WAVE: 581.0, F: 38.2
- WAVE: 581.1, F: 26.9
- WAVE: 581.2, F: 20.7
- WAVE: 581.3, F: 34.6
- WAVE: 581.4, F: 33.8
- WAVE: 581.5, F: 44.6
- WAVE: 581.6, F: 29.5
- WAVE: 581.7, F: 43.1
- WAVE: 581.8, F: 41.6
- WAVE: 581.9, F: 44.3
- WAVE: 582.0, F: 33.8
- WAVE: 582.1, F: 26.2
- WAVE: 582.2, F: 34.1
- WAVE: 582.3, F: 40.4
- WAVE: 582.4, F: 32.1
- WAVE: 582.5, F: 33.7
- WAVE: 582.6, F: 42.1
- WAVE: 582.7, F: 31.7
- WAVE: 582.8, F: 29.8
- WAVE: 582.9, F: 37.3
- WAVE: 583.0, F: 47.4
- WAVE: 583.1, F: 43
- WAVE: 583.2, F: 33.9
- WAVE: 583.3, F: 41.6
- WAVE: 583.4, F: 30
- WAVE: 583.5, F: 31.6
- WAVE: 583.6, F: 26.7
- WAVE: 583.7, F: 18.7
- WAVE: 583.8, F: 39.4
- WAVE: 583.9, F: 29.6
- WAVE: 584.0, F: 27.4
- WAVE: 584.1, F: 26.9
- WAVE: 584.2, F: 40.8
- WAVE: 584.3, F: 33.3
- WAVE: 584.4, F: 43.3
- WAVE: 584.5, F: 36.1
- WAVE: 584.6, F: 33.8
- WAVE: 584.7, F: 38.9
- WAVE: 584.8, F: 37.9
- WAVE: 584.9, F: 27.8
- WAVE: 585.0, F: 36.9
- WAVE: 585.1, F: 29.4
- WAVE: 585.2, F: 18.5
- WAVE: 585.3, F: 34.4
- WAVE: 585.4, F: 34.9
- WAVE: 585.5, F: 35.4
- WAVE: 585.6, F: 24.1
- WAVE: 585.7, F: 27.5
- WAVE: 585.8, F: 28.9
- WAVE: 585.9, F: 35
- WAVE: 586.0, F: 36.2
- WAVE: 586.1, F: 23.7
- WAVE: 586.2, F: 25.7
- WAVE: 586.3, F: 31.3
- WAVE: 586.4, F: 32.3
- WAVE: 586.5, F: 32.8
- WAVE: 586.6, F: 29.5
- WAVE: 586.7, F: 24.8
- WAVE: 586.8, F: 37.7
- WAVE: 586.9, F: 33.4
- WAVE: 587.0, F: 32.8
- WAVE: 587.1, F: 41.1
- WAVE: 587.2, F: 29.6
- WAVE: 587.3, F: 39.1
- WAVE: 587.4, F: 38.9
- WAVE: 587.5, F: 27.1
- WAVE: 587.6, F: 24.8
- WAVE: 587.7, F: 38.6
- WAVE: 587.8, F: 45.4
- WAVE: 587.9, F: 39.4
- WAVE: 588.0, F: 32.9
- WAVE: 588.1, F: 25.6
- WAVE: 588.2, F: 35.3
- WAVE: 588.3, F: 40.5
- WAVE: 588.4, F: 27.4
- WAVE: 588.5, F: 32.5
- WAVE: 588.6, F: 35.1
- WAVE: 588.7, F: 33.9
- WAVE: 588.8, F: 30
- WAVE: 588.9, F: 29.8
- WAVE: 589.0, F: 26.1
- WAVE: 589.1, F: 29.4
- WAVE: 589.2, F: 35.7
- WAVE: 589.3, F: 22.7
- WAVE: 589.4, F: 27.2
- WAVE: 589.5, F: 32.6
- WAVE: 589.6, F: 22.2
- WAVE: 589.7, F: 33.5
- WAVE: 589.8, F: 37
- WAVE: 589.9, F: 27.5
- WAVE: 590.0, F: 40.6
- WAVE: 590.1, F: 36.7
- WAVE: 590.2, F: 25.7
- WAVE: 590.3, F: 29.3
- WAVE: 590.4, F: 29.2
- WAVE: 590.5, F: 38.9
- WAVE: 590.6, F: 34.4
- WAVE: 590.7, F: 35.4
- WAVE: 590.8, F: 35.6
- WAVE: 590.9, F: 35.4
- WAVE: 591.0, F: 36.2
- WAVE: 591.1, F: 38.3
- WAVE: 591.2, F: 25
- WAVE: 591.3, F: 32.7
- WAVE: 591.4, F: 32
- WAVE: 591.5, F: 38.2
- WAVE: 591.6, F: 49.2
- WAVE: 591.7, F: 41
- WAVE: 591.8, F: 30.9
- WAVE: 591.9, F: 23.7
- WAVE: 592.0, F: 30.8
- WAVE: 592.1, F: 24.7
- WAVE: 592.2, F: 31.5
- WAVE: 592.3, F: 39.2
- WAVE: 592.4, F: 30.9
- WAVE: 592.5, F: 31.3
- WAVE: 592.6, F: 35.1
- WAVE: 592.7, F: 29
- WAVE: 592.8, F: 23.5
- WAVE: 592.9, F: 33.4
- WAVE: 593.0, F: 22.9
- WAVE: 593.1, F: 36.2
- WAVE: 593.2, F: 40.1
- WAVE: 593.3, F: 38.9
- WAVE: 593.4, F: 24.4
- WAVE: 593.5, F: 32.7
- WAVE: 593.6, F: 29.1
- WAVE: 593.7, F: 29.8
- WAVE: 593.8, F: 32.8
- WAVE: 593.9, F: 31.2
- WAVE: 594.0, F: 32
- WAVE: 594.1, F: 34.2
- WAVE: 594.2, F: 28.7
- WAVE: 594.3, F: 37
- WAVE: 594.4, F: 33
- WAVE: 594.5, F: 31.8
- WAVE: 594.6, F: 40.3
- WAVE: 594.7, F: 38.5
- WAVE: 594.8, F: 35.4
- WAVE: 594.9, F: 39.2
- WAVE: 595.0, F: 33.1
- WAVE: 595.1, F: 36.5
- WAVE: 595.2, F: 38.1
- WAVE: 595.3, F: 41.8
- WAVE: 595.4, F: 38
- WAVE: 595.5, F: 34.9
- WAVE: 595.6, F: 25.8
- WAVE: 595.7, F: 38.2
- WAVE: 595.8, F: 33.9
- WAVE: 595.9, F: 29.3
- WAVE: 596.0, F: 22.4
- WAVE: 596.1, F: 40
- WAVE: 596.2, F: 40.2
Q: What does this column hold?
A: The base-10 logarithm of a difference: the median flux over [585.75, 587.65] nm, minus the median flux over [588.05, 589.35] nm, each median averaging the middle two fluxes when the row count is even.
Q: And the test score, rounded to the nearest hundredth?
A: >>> 0.36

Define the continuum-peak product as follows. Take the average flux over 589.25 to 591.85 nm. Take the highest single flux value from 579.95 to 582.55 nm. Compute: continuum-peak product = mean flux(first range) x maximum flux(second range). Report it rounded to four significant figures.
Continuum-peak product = 1608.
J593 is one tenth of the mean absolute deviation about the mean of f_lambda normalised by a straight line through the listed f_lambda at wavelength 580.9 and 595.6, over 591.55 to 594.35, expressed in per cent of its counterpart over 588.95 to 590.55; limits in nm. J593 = 10.2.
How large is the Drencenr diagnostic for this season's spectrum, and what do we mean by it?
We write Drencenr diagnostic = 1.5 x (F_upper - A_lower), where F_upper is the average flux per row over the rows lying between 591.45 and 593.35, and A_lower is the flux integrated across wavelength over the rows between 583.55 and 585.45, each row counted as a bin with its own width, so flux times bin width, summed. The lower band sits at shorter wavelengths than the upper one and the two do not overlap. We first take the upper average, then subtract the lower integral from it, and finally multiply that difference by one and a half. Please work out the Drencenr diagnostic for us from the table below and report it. -42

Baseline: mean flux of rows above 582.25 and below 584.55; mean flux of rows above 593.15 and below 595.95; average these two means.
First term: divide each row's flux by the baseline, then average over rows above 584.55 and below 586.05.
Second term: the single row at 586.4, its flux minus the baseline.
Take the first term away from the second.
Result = -3.1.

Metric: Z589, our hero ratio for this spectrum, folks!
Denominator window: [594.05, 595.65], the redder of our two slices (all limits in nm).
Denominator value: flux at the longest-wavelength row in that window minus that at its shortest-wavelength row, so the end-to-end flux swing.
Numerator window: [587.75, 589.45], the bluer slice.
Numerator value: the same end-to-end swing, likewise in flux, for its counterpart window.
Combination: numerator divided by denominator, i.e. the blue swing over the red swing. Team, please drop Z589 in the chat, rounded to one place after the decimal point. 2.2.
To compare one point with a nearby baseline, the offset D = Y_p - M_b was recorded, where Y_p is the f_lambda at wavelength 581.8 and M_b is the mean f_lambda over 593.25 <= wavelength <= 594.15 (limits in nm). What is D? 10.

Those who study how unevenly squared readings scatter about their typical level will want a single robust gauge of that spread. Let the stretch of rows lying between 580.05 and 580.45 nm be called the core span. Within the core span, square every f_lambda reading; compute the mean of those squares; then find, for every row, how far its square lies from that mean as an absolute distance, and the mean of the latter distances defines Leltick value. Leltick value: 525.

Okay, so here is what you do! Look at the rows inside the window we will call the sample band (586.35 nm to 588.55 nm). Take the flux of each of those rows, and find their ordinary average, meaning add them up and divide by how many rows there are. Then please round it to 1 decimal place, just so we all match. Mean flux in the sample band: 33.7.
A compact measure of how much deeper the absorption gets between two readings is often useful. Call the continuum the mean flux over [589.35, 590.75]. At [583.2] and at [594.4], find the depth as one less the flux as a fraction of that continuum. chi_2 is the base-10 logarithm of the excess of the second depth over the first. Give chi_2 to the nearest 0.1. -1.6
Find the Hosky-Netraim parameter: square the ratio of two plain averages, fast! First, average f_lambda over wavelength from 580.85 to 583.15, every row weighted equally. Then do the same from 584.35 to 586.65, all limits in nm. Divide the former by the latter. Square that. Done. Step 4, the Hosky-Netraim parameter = 1.27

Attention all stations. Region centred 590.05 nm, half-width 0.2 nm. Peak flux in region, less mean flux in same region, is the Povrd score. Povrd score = 8.0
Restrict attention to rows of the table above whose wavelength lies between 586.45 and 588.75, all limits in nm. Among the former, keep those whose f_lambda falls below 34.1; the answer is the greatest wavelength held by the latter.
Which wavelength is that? 588.7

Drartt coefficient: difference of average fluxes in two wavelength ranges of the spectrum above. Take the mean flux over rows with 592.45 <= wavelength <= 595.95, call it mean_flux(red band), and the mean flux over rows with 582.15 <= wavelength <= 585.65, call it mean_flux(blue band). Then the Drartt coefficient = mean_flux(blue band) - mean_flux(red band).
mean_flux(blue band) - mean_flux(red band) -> 0.4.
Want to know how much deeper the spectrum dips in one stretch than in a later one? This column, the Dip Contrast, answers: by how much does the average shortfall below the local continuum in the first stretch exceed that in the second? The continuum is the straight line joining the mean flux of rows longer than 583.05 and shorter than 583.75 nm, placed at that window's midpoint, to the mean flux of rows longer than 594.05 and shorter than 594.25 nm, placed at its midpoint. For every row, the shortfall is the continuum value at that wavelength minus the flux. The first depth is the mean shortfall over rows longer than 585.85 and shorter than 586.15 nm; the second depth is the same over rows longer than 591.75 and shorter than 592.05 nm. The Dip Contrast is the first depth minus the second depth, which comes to -2.7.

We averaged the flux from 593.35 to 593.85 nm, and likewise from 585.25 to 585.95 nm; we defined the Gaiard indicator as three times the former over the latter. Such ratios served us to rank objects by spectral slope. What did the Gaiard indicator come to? 2.84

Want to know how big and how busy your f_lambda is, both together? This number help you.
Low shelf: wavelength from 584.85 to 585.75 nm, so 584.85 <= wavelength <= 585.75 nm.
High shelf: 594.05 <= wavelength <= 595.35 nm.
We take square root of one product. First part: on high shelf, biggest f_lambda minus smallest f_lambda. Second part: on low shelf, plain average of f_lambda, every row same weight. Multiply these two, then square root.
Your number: 20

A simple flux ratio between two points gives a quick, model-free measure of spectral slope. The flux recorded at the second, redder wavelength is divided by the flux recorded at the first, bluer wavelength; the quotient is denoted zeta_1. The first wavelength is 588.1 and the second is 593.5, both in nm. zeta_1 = 1.28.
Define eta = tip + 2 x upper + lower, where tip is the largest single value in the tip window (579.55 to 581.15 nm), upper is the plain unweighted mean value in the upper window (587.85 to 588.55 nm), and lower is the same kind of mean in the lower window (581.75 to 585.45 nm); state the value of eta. 149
